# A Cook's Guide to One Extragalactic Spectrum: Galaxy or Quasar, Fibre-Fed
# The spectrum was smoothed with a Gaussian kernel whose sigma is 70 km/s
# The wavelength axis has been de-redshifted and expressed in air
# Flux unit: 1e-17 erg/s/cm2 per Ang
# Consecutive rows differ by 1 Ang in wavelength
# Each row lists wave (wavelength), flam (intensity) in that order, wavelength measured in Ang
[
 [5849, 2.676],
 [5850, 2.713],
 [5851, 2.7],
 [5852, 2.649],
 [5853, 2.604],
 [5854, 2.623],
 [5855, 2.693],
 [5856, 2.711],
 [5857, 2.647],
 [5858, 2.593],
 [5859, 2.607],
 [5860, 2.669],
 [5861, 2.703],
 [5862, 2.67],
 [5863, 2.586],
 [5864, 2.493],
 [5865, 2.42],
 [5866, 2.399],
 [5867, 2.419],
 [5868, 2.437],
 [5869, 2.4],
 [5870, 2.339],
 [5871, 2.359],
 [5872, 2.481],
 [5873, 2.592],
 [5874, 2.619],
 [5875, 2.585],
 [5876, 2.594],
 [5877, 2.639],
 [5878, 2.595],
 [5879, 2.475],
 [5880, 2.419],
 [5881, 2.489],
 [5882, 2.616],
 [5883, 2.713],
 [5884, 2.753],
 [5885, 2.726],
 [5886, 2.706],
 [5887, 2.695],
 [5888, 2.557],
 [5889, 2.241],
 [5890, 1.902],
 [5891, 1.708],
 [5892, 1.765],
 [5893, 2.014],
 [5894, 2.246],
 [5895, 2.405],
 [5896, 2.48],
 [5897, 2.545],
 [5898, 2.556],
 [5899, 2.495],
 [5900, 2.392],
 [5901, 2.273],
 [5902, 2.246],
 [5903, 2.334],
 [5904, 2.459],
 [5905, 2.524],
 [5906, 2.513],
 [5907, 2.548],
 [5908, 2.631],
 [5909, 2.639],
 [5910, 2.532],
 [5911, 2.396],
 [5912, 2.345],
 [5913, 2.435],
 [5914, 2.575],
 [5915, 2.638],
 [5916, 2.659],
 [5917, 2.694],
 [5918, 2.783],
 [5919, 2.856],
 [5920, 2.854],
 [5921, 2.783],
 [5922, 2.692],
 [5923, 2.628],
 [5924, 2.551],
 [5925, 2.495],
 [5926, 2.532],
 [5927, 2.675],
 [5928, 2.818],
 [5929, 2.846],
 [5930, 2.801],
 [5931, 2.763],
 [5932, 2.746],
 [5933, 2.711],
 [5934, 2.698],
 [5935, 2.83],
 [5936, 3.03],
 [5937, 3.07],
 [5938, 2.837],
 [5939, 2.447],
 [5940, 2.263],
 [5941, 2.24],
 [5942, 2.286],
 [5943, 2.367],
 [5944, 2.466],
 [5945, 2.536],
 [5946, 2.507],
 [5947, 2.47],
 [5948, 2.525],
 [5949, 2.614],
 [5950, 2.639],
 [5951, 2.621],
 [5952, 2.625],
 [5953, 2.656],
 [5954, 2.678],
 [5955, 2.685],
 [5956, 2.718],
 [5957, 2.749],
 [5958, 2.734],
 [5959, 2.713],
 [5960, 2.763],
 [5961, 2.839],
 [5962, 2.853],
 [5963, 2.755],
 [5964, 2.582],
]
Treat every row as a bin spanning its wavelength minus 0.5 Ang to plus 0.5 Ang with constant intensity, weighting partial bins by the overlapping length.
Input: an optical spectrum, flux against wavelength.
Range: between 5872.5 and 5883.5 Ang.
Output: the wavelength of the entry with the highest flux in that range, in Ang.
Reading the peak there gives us 5883 Ang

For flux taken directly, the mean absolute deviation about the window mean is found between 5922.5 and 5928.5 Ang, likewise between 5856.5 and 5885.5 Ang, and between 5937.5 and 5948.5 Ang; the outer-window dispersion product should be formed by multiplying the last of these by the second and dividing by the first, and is 0.13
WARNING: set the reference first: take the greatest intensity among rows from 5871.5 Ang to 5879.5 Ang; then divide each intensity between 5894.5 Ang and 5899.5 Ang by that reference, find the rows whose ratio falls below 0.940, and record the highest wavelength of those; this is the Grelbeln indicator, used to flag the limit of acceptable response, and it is 5896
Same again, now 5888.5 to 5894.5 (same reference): 5894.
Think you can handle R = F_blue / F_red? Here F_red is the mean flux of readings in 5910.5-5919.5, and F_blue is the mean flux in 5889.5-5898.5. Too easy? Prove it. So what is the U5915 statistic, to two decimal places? 0.84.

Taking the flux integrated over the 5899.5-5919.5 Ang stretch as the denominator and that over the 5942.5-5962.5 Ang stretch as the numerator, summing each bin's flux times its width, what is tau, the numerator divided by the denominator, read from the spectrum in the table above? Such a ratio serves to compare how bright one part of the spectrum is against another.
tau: 1.05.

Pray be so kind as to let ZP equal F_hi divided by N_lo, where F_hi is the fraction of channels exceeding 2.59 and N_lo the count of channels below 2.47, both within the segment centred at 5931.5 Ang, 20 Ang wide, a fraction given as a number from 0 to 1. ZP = 0.23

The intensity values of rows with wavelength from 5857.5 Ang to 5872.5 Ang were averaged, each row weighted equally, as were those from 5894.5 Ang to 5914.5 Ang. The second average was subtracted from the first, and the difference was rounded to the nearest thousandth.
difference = 0.039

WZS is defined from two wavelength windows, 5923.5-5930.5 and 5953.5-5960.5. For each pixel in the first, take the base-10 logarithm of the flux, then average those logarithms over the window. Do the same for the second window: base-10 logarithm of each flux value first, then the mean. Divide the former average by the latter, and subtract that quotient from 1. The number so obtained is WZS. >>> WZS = 0.02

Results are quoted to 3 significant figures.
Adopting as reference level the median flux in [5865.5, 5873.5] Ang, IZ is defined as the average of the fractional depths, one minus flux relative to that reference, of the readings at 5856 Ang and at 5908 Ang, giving -0.109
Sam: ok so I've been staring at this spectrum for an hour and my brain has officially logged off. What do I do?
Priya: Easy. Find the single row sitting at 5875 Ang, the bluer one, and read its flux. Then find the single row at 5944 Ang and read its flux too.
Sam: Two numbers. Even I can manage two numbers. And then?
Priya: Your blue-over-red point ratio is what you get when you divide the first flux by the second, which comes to 1.05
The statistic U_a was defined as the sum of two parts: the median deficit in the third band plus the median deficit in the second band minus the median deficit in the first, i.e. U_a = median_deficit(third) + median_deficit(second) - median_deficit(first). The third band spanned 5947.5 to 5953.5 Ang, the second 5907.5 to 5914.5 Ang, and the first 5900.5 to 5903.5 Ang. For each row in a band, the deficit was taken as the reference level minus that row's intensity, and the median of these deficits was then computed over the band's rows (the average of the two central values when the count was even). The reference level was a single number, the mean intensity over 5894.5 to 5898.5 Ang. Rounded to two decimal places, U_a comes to -0.39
